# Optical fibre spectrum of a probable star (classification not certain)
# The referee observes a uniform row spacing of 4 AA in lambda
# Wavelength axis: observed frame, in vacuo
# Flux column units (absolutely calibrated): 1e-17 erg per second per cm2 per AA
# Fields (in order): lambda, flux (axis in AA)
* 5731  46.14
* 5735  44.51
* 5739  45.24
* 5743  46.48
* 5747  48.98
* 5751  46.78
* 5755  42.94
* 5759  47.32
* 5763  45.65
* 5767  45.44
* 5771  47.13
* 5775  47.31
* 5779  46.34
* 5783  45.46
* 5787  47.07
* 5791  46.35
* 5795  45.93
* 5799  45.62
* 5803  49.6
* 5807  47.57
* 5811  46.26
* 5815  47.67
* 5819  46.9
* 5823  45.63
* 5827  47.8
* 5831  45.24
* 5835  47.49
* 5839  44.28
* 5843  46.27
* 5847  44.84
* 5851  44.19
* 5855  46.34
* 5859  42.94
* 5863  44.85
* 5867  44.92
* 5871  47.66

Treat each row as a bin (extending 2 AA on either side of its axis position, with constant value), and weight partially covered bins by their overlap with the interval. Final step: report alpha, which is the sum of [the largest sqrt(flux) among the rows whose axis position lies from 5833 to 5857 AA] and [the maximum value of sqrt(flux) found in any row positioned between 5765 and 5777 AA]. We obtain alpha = 13.8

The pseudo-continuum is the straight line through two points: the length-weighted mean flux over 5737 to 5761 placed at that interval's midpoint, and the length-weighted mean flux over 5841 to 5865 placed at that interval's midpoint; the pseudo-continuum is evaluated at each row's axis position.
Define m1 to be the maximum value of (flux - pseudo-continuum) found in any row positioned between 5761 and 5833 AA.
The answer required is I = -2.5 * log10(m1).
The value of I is -1.51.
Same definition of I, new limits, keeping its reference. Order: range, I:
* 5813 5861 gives -1.02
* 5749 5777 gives -0.34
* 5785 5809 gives -1.51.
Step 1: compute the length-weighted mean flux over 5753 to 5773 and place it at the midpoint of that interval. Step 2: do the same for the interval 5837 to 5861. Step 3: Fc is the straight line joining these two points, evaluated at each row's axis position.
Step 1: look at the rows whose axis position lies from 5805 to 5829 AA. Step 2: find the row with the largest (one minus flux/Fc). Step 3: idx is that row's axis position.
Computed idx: 5823 AA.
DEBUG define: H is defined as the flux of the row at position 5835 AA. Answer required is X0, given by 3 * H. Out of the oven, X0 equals 142.5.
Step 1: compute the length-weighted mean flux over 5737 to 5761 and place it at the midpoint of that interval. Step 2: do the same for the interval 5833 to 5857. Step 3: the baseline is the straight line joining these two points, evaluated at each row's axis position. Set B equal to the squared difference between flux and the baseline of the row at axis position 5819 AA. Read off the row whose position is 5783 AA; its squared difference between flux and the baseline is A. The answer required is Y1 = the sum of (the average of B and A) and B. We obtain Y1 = 2.1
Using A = 0.33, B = 1.3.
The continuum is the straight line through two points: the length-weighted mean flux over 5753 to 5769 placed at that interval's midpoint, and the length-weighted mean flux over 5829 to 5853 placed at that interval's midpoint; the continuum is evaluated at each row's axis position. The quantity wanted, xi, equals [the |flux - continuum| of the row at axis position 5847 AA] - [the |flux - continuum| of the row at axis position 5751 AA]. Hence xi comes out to -0.9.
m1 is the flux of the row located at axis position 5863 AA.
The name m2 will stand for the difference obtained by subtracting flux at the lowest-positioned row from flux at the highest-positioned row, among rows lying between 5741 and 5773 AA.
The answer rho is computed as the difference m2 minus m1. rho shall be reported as -44.2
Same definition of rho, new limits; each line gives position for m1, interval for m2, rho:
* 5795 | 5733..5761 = -43.1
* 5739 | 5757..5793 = -46.2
